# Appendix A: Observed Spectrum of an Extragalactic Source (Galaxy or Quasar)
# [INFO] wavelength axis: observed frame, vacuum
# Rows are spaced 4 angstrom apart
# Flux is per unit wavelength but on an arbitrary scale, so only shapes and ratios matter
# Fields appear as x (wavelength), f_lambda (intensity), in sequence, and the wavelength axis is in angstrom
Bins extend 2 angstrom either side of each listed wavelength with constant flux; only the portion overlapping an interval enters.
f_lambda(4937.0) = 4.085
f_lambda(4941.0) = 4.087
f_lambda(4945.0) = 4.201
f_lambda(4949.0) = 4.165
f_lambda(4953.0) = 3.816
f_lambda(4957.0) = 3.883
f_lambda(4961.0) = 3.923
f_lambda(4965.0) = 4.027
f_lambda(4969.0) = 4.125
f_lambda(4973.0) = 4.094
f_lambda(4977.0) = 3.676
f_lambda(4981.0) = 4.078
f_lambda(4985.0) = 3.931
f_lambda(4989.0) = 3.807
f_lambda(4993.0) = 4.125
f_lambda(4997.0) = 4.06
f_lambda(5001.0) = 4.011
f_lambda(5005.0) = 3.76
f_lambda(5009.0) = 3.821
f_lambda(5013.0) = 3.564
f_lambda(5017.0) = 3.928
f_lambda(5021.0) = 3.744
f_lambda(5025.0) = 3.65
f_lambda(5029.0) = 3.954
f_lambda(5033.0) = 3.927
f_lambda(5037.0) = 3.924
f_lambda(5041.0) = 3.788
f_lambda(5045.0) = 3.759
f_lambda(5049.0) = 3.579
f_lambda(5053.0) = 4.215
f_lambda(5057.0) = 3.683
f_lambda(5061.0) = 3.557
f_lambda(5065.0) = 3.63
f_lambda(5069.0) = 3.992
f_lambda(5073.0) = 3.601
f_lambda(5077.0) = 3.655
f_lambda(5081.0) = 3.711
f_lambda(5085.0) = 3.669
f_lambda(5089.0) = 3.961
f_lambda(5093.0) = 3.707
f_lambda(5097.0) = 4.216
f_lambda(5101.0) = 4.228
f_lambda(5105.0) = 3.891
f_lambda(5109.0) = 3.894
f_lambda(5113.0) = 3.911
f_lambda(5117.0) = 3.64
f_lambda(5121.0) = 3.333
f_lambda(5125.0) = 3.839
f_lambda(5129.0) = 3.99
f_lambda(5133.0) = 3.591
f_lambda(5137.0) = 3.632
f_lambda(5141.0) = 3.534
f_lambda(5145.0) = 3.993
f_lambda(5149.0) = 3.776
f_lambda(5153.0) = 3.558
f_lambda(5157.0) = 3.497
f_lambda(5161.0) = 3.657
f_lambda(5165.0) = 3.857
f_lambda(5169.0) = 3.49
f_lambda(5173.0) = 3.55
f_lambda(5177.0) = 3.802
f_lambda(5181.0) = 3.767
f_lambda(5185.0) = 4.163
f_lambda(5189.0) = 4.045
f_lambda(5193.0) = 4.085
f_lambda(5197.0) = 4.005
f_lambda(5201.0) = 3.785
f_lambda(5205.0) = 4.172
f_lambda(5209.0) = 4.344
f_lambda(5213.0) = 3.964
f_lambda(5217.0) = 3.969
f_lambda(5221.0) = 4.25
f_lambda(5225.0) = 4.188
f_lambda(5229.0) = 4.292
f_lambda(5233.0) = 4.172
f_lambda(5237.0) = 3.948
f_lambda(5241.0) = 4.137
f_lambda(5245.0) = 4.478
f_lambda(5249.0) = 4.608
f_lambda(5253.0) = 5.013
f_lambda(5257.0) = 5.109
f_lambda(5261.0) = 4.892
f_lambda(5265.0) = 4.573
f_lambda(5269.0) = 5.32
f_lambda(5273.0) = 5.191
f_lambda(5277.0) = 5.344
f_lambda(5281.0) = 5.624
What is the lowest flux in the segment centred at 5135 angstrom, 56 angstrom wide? 3.333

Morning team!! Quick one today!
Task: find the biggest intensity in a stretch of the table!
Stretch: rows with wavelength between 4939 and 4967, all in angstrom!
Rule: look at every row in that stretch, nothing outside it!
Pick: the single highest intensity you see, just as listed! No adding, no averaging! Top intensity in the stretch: 4.201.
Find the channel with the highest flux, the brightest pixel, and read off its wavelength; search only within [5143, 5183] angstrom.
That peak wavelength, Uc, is 5145.0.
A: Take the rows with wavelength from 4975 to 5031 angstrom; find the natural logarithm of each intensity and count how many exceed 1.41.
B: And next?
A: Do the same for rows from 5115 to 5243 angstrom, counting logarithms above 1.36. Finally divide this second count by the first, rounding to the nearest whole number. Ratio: 16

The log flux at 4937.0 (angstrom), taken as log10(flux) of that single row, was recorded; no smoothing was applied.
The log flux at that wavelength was 0.611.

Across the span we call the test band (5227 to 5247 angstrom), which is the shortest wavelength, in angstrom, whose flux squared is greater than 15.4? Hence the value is 5229.0 angstrom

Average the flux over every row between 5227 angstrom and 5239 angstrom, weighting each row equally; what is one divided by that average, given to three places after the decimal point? 0.242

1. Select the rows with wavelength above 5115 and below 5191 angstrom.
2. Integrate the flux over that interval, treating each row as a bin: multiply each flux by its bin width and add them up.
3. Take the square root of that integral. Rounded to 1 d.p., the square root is 16.8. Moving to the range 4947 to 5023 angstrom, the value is 17.3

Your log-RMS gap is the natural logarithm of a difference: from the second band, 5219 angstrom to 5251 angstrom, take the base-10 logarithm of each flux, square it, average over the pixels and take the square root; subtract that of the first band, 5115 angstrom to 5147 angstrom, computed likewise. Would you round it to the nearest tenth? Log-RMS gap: -2.8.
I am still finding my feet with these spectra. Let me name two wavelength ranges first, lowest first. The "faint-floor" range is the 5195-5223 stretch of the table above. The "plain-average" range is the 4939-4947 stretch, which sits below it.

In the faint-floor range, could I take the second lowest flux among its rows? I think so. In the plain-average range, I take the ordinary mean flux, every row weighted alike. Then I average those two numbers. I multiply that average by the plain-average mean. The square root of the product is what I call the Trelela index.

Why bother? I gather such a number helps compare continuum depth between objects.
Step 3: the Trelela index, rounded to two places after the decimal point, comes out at 4.10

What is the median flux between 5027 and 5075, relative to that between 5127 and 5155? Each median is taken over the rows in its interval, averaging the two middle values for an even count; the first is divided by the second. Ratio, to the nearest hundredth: 1.04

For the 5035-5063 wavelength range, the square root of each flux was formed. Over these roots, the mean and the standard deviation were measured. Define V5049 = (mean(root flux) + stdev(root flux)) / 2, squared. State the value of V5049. 1.00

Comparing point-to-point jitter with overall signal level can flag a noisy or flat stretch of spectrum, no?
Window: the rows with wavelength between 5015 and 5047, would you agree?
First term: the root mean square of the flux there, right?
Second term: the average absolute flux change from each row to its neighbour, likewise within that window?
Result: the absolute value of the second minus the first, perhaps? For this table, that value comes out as 3.72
